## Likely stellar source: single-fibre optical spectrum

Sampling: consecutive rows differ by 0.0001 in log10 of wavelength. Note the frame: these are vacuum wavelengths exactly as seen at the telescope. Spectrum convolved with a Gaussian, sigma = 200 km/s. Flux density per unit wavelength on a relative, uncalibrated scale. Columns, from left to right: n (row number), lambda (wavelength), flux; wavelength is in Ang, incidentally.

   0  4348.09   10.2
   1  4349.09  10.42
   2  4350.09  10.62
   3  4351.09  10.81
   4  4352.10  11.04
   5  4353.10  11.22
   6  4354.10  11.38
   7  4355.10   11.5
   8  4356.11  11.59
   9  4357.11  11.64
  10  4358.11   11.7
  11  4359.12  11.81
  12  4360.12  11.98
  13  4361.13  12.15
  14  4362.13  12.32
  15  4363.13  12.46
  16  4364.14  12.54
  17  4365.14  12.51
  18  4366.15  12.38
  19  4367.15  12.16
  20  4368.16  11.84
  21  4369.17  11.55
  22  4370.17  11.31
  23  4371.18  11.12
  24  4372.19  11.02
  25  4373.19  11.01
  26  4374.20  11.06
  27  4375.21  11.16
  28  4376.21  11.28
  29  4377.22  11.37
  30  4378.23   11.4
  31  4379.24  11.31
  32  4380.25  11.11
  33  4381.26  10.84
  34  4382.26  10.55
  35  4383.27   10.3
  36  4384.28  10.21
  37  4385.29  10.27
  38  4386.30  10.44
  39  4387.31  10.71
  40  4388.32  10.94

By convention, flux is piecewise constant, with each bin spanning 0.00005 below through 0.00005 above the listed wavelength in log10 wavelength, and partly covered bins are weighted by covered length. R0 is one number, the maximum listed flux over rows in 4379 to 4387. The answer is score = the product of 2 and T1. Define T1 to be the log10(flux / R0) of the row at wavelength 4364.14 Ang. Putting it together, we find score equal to 0.090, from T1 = 0.045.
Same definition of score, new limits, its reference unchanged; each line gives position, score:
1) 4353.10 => -0.007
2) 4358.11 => 0.029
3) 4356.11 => 0.021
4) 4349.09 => -0.071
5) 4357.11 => 0.025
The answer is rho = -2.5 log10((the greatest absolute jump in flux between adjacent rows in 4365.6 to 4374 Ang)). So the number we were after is 1.24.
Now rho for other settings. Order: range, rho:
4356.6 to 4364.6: 1.92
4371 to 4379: 2.30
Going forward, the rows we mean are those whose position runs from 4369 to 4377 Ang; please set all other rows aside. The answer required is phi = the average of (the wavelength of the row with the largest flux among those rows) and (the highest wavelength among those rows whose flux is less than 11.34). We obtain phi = 4372.7 Ang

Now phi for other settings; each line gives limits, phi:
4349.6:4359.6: 4356.1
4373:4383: 4380.2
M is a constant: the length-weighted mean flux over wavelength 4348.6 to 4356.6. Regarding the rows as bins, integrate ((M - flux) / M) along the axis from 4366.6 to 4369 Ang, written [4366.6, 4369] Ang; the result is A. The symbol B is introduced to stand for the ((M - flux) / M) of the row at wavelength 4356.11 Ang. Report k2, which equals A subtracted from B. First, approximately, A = -0.19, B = -0.05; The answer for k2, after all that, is 0.14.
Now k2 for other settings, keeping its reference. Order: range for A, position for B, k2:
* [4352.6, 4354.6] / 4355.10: 0.00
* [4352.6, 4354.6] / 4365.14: -0.09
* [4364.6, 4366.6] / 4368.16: 0.18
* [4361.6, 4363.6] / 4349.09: 0.30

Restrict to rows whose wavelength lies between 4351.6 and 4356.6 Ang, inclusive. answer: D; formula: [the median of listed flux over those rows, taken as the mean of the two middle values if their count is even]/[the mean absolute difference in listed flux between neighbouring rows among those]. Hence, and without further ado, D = 83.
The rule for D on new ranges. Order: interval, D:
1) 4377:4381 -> 106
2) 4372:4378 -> 150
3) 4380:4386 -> 54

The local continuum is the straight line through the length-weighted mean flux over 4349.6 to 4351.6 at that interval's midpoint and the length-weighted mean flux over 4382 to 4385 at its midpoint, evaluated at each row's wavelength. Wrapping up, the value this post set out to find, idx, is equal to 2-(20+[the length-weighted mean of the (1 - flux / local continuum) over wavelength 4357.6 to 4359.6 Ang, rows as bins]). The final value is -17.9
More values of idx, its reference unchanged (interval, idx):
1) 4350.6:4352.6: -18.0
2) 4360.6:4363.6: -17.8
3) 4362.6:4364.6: -17.8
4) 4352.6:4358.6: -17.9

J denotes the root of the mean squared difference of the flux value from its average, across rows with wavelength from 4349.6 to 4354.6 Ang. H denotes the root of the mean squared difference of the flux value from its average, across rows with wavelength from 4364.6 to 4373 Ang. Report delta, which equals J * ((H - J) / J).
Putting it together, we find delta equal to 0.26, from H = 0.54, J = 0.27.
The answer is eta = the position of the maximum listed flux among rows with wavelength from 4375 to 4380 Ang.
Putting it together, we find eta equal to 4378.23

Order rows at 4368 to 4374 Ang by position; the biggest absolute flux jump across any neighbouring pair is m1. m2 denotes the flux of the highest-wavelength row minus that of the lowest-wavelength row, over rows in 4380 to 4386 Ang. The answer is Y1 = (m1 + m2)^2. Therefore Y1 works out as 0.3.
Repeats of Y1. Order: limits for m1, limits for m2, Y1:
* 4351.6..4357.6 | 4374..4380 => 0.2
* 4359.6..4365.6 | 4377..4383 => 0.4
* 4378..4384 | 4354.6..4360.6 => 0.6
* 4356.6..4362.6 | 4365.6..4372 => 1.2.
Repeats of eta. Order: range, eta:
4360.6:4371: 4364.14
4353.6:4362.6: 4362.13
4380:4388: 4380.25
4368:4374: 4368.16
